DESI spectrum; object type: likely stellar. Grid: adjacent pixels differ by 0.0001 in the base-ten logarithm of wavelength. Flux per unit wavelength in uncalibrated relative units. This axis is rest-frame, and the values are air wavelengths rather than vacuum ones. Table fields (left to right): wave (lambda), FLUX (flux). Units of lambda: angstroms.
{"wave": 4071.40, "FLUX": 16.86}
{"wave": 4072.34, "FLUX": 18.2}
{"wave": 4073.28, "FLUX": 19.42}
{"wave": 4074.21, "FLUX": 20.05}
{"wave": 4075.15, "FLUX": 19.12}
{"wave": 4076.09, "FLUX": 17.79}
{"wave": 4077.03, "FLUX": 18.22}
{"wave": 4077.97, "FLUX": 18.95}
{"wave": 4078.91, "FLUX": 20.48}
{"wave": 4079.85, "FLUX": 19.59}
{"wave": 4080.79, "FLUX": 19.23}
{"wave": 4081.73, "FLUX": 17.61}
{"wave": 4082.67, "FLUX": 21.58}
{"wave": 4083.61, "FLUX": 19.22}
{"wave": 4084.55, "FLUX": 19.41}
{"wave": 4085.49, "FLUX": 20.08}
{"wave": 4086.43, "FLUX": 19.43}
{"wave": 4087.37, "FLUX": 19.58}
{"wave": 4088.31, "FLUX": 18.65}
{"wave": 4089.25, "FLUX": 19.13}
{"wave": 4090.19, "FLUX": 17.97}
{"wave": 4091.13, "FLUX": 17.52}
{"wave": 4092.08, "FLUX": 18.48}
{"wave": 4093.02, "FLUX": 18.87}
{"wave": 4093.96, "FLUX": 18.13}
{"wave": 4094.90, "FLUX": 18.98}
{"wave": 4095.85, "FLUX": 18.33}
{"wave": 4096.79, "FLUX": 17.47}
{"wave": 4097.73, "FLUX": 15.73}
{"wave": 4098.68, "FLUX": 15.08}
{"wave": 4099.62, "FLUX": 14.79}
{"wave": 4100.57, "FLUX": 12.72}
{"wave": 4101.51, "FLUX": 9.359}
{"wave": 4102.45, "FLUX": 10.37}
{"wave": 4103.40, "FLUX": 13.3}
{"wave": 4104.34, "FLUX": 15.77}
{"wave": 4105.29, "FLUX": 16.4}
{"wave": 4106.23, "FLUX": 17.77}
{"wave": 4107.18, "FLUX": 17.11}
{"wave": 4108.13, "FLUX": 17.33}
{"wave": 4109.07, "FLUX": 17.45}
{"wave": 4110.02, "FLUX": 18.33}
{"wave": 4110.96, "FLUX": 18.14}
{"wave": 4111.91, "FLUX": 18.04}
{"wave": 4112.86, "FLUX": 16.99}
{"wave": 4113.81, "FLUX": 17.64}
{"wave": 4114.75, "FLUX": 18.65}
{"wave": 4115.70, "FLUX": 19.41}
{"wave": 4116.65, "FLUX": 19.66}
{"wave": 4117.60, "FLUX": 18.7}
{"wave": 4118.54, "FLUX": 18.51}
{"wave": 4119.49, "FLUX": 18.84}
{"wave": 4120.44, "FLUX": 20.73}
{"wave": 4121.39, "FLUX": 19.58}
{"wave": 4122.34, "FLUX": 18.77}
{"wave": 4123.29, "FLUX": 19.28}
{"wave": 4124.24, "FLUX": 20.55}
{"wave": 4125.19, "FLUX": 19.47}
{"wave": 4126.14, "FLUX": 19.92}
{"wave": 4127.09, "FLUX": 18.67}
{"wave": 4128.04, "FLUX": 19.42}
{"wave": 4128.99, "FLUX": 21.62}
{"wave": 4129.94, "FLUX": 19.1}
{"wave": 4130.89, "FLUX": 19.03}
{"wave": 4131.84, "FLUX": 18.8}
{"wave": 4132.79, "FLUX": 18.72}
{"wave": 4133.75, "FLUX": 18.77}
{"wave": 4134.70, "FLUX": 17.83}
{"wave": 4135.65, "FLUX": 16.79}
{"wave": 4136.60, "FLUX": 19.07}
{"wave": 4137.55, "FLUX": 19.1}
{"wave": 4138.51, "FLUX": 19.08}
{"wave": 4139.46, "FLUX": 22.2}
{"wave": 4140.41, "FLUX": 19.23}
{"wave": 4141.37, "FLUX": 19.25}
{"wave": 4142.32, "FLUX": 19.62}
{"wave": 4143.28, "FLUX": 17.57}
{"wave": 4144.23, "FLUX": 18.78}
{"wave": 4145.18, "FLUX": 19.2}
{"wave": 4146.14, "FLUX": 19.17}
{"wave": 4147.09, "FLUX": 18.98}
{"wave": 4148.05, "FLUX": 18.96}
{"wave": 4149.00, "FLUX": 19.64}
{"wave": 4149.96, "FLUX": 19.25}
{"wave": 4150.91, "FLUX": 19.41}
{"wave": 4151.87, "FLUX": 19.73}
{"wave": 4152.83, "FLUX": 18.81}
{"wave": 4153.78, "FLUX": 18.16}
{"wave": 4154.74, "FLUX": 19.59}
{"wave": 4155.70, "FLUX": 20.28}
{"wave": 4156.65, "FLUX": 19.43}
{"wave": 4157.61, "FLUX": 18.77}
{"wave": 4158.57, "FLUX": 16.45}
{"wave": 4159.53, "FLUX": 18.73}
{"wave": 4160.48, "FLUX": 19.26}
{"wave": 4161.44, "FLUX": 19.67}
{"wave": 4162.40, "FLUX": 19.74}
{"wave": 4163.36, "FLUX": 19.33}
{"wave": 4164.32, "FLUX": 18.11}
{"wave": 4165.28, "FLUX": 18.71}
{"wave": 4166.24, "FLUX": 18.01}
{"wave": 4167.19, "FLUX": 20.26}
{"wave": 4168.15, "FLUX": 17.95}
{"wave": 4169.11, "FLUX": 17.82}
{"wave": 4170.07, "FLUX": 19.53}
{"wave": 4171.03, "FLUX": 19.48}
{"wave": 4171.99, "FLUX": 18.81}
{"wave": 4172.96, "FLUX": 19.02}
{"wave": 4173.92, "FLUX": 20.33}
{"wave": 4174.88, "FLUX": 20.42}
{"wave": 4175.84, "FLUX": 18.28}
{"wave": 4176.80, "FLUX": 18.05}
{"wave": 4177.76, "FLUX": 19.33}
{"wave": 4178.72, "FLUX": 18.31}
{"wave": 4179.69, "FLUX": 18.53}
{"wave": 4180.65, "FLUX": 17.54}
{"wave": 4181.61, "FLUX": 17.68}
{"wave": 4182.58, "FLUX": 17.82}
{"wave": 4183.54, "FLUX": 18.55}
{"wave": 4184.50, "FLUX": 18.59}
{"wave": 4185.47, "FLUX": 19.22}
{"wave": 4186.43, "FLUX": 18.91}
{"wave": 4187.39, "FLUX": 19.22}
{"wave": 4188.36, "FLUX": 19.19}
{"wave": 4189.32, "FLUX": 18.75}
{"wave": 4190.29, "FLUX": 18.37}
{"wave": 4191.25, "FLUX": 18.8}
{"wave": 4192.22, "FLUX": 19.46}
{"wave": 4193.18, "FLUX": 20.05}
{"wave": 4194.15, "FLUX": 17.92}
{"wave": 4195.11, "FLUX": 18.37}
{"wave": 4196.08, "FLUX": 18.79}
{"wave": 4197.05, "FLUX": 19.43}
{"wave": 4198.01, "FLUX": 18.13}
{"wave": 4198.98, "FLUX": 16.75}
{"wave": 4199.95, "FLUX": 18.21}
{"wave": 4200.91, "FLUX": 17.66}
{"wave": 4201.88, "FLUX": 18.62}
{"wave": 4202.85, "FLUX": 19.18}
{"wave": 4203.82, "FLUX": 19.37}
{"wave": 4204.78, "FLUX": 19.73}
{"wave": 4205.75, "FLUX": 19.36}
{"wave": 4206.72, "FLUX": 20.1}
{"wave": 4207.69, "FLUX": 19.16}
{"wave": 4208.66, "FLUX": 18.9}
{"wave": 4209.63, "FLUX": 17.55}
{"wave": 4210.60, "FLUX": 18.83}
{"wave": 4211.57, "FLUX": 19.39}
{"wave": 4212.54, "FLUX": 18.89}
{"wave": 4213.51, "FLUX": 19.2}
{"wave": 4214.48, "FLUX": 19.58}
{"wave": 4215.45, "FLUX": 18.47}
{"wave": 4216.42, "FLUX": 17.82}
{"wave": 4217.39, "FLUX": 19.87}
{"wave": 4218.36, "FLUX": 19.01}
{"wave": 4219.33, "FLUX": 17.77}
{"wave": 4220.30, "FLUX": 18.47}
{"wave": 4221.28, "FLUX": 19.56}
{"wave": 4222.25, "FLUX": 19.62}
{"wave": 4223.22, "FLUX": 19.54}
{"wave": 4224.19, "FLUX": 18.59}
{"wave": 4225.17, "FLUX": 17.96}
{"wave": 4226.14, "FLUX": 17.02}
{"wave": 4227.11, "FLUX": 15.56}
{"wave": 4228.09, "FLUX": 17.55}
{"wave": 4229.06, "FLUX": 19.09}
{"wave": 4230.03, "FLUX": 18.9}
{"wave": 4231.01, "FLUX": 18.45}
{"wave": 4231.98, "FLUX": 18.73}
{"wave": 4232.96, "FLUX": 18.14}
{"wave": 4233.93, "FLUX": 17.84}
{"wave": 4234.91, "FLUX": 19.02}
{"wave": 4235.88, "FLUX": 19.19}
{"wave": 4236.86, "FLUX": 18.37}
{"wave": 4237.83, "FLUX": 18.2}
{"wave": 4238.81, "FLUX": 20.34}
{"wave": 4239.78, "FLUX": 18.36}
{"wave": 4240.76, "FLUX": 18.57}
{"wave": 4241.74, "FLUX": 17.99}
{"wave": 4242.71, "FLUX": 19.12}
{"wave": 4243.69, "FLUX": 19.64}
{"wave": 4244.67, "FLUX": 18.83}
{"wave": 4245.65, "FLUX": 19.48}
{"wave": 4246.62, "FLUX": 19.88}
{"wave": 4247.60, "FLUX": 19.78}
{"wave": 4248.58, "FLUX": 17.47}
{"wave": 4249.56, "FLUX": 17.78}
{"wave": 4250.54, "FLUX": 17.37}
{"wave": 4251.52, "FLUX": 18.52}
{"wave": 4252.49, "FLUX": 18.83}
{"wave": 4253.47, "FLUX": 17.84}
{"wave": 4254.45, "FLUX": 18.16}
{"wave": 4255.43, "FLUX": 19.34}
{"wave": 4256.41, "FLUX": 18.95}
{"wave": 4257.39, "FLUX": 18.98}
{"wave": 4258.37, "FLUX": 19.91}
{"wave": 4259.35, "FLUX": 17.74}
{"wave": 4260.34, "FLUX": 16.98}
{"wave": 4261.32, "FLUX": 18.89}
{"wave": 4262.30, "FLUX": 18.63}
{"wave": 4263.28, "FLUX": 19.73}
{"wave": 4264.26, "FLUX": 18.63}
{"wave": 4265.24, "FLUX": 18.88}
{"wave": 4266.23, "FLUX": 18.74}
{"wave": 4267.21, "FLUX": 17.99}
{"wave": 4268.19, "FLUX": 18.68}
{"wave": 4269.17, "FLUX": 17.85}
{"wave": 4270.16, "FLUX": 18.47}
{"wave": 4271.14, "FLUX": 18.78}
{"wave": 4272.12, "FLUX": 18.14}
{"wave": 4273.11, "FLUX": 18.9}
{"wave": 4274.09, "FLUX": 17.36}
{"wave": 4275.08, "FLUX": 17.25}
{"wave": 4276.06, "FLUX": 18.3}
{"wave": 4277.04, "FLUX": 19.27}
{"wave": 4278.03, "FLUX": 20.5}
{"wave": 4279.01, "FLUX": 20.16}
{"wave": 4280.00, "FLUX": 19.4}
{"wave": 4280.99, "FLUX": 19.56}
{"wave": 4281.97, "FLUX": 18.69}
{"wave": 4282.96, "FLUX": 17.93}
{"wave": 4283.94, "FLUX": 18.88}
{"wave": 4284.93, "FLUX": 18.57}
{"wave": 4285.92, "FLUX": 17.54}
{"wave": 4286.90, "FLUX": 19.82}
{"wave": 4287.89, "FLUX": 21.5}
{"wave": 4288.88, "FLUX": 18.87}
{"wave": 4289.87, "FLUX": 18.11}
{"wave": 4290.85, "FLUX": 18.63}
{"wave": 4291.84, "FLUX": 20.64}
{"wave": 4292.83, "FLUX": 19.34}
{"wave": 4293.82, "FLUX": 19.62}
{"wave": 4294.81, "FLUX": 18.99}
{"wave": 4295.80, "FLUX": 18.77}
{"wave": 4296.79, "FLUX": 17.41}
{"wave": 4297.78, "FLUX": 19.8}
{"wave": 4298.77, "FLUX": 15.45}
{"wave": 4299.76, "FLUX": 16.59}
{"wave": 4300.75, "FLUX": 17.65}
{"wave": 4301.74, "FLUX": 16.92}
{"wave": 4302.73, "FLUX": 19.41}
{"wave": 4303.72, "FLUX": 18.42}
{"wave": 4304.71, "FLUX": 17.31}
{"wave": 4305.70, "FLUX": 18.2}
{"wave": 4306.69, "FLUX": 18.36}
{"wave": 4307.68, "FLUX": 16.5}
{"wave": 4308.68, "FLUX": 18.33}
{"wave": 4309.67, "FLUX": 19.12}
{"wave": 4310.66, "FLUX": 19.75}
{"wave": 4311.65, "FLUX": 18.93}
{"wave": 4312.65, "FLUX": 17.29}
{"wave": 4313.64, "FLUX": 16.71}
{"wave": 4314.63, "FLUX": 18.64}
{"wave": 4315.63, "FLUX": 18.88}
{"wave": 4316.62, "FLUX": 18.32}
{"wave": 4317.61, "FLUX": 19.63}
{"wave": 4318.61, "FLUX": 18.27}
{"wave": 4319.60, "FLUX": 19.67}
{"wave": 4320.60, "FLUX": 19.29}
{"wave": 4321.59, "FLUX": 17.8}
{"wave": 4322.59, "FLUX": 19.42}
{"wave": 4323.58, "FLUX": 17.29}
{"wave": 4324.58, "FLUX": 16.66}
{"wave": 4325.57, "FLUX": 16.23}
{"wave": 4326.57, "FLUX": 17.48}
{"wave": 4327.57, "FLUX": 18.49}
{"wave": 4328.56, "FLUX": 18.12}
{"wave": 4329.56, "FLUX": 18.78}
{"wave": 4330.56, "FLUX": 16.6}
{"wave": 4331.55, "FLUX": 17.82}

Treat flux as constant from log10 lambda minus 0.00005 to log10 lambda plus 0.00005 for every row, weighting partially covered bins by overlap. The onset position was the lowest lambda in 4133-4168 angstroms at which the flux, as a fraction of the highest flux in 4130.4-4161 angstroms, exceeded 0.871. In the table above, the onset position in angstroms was 4139.46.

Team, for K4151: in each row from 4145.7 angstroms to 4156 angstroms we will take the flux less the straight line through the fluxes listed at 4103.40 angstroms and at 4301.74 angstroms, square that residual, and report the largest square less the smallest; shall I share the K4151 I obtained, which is 20.8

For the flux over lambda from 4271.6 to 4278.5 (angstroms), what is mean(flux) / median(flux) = 1.01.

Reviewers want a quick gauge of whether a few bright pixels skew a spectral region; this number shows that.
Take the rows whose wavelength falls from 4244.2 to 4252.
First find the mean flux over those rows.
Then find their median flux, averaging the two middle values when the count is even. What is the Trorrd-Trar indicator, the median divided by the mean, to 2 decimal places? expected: 1.00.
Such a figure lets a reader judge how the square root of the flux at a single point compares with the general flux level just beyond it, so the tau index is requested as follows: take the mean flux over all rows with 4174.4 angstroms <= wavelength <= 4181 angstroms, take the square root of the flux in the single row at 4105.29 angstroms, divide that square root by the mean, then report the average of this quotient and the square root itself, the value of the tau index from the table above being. 2.13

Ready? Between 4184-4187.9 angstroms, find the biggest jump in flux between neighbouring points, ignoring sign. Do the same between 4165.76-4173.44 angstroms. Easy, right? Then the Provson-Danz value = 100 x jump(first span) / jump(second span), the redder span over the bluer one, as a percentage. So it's 27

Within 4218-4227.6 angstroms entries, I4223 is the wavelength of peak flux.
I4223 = 4222.25 angstroms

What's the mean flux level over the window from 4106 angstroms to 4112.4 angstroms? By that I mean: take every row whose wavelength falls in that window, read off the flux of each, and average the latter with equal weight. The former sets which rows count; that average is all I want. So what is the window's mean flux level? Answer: 17.7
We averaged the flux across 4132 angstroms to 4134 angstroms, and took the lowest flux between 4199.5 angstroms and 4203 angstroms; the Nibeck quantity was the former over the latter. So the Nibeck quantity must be 1.06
